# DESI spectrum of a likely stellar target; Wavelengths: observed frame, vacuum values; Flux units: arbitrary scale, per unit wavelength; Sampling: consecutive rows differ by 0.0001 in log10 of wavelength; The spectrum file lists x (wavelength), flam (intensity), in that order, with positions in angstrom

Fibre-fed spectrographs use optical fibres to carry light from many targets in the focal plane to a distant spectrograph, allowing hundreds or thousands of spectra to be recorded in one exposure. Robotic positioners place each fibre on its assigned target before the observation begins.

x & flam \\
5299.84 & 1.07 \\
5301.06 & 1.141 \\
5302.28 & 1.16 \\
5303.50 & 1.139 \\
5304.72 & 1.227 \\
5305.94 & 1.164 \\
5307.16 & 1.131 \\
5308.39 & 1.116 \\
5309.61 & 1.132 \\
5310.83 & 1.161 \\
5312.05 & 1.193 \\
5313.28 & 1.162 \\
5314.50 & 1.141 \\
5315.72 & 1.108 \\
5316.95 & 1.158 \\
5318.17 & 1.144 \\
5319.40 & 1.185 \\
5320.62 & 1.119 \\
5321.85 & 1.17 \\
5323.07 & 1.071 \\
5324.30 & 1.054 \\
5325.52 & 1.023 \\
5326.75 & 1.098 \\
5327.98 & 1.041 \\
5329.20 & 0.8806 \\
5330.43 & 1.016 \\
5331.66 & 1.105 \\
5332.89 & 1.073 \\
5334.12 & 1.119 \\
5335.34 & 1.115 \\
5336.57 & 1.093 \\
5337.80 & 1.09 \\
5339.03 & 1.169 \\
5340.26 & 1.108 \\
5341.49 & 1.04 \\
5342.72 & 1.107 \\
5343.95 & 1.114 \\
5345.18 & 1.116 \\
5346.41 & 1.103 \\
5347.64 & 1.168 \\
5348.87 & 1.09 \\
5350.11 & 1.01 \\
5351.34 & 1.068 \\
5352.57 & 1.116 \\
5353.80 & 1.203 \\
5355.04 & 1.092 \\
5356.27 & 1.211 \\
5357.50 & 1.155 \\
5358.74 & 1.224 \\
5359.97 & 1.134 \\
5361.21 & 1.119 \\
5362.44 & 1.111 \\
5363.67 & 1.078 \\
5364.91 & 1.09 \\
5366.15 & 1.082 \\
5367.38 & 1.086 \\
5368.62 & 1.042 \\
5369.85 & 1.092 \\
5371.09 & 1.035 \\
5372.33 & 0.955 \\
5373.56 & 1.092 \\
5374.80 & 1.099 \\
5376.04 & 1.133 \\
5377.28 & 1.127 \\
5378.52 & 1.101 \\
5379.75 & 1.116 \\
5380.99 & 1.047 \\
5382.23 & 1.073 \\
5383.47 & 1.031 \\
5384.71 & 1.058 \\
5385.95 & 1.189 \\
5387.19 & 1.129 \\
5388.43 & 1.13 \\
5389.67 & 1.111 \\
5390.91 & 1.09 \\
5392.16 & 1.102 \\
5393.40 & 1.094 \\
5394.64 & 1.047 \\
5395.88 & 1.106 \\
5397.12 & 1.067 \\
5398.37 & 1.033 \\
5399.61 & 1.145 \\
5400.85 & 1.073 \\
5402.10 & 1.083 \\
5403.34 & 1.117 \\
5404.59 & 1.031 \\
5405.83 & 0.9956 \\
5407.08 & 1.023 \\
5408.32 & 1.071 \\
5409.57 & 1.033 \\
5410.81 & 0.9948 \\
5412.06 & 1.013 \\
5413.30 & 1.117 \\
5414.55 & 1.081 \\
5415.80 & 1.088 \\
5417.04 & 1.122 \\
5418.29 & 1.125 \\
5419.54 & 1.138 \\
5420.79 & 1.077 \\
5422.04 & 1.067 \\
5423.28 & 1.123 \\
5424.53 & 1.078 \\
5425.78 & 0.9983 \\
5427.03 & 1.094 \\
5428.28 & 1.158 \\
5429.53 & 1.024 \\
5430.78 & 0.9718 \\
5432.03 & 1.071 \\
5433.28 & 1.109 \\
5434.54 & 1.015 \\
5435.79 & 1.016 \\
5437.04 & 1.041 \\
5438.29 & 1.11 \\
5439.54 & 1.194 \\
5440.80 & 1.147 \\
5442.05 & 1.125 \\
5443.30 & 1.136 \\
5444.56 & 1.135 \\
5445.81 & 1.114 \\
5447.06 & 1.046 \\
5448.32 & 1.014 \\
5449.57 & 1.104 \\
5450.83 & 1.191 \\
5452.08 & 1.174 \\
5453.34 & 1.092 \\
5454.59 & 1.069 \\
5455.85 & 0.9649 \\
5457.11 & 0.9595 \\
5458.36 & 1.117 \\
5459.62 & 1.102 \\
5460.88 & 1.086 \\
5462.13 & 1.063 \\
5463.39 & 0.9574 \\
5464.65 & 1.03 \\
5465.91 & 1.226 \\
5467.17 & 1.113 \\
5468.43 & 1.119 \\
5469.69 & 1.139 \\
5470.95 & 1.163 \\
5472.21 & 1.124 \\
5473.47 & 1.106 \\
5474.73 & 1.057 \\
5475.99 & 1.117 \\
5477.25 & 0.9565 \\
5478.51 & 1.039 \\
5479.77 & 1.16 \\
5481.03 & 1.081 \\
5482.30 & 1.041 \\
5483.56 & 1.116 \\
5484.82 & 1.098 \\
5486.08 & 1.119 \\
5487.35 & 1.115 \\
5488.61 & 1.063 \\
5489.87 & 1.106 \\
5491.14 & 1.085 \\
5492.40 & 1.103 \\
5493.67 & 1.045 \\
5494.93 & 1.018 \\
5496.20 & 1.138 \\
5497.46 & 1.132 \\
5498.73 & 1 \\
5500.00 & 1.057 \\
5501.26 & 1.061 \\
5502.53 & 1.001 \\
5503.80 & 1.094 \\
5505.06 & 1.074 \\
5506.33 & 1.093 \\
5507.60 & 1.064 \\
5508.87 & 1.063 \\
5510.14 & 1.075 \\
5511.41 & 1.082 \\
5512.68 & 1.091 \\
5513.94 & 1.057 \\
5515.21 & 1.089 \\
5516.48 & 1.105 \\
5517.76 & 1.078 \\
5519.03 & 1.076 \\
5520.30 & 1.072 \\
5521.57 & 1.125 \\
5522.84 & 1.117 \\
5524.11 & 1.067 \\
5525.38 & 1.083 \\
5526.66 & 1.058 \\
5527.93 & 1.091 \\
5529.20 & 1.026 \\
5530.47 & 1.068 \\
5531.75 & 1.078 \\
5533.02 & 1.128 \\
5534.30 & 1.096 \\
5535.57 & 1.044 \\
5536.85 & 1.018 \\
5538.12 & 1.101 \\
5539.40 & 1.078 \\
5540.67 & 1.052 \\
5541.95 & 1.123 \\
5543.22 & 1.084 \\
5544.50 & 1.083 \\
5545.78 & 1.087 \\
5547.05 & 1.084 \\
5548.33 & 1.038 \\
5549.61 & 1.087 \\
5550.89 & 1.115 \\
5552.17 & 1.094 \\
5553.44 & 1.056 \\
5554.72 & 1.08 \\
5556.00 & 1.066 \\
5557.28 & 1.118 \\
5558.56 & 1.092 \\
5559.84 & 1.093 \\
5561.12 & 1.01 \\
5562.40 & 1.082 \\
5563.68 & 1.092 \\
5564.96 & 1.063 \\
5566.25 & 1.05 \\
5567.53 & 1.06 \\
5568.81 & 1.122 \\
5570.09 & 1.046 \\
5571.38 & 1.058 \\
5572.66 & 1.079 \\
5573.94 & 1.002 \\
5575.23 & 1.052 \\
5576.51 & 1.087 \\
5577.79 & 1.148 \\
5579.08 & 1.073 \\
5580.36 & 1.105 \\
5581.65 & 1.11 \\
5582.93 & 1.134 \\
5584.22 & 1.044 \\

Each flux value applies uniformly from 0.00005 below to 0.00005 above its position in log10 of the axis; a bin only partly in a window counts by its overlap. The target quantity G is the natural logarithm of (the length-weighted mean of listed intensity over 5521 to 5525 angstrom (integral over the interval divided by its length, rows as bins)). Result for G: 0.10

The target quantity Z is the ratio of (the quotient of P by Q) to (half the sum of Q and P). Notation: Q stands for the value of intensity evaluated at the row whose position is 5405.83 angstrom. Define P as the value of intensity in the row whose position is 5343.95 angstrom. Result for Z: 1.061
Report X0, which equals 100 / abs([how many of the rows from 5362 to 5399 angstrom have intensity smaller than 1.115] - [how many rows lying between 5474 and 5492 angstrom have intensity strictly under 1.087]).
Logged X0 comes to 6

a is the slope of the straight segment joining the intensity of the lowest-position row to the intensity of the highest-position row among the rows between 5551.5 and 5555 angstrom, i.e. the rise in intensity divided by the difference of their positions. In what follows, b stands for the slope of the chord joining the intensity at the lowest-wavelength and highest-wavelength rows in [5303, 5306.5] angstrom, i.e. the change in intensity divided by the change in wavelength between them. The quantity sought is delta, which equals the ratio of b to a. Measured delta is -1.9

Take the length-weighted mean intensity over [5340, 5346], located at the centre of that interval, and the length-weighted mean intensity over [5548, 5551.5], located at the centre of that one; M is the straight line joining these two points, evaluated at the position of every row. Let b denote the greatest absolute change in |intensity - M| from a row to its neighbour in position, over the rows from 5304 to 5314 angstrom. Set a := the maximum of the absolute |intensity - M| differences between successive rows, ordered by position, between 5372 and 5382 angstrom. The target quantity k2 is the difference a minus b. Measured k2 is 0.07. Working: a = 0.14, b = 0.0629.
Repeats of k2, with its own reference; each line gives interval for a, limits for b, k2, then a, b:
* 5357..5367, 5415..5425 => 0.06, 0.09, 0.0323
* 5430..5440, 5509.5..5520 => 0.08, 0.10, 0.0232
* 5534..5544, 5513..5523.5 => 0.02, 0.05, 0.0287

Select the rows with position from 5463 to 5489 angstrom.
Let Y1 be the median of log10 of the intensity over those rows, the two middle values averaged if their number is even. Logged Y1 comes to 0.0465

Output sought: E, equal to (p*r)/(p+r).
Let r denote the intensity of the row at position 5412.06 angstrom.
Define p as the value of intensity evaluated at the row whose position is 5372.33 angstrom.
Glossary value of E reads 0.49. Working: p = 0.955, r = 1.013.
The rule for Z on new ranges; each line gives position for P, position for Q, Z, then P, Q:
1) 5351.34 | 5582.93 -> 0.855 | 1.068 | 1.134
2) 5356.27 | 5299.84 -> 0.992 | 1.211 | 1.07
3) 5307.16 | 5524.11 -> 0.964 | 1.131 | 1.067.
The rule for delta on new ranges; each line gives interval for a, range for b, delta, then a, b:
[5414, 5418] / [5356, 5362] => -1.1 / 0.016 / -0.019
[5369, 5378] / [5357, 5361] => -1.8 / 0.005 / -0.009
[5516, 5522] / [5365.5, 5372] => -2.4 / 0.004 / -0.010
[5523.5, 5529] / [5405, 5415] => 1.6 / 0.006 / 0.010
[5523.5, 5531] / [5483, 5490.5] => -10.1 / 0.000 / -0.002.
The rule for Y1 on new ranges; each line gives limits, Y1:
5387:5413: 0.0306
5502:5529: 0.0326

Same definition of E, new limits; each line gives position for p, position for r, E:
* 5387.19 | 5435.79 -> 0.53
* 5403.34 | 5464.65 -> 0.54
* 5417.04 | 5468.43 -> 0.56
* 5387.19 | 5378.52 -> 0.56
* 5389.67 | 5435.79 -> 0.53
